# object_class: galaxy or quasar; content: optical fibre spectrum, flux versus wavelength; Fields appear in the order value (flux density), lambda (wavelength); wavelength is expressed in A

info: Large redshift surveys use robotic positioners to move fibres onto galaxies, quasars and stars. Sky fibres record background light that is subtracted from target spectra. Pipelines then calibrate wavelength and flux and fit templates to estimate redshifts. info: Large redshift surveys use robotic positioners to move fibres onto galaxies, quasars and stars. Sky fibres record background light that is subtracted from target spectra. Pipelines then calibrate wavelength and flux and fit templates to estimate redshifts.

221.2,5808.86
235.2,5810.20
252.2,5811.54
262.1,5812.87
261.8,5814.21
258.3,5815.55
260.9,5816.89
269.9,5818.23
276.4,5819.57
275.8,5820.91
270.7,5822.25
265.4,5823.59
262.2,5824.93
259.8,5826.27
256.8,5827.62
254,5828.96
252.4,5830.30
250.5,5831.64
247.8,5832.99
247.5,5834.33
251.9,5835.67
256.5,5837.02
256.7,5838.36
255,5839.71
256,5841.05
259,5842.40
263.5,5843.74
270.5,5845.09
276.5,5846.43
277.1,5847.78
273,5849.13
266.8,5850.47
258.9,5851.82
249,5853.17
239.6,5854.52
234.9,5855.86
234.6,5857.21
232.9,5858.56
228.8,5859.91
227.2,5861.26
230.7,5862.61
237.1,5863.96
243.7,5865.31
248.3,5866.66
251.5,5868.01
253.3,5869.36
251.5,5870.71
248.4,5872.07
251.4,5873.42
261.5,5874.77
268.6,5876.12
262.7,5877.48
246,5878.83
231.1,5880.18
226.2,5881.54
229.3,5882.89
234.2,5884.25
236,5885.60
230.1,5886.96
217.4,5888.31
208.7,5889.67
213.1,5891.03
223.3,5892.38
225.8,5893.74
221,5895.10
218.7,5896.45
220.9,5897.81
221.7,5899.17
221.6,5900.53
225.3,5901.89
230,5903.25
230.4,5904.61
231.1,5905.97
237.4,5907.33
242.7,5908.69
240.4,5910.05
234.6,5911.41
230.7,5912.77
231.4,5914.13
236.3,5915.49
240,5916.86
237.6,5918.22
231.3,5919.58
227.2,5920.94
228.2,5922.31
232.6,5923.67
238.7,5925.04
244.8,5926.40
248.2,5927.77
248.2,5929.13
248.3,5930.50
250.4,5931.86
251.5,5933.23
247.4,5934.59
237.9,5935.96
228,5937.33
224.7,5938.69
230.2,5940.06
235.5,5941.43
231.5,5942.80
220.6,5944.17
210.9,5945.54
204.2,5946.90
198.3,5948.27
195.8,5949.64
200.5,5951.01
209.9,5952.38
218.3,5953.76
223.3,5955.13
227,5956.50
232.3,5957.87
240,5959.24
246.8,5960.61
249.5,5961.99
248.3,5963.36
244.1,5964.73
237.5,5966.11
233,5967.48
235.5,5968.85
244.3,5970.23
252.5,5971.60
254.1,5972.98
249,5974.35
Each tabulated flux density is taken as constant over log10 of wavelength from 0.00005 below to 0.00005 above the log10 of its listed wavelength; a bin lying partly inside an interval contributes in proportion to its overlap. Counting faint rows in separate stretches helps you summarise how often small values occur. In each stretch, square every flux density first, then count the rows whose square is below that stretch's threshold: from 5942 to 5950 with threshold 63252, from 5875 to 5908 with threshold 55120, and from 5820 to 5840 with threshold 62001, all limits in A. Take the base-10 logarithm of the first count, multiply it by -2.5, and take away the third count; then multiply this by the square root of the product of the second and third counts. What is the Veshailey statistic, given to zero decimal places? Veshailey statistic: -24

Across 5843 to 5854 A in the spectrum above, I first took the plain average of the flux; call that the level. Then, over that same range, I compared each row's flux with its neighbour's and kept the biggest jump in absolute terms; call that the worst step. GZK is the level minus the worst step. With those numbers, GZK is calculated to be 257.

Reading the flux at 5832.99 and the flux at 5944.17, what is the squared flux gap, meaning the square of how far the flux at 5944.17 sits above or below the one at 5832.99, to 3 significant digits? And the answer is 740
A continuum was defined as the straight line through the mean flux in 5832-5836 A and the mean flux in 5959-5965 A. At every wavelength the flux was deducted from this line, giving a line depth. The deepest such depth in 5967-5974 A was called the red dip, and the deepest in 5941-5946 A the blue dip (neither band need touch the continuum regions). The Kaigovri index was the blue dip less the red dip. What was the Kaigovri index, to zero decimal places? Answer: 23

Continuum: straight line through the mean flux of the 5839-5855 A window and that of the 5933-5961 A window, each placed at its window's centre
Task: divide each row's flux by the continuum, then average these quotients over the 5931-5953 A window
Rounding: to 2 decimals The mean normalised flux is 0.99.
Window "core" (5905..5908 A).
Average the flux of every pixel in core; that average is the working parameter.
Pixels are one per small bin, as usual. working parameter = 234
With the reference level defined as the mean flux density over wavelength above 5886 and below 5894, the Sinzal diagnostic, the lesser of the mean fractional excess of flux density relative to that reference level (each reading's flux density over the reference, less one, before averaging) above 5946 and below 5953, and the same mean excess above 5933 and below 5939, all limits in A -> -0.082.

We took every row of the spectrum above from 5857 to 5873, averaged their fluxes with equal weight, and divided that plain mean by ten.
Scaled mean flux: 24.1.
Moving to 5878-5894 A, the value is 22.7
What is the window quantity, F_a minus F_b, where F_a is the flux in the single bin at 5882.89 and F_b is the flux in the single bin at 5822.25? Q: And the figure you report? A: -41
